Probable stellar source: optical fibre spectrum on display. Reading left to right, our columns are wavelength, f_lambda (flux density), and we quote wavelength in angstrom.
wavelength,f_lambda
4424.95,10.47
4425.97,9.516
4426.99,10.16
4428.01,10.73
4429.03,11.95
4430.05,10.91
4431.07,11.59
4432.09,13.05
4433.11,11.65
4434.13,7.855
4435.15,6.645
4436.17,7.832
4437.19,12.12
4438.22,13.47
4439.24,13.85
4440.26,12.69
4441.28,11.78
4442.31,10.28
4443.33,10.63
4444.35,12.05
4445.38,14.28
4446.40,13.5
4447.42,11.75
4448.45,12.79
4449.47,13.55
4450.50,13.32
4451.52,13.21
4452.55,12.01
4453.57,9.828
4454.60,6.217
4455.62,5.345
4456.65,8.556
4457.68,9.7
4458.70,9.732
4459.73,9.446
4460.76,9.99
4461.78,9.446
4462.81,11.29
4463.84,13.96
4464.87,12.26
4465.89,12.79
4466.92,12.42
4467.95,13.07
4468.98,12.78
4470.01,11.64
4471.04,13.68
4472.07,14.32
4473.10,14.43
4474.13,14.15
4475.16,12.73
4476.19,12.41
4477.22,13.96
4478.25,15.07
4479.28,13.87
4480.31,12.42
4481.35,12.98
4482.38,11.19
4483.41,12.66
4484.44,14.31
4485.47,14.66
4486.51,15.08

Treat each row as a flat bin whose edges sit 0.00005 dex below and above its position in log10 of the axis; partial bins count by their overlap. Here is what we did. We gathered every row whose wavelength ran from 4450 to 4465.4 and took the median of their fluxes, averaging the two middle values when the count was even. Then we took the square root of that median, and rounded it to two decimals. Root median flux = 3.13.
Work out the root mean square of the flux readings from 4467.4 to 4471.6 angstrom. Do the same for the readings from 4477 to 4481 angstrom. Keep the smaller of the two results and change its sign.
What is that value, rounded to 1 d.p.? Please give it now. -12.8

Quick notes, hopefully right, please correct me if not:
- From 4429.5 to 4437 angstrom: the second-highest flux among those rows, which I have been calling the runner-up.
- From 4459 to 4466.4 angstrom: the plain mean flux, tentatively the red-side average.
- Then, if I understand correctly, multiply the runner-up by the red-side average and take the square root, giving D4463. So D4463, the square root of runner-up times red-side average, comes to 11.5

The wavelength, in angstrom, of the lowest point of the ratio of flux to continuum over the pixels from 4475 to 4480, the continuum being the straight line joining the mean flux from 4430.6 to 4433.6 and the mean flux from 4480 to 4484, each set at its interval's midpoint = 4476.19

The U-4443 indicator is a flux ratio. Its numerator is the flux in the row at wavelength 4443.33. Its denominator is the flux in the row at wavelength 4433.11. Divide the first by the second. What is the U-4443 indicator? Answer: 0.9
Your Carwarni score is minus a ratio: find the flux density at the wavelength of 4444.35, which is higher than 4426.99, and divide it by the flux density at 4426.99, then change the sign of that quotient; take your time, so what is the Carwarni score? -1.2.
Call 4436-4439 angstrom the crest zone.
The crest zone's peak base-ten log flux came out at 1.13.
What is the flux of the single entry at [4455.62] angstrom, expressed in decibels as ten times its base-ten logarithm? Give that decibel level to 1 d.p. 7.3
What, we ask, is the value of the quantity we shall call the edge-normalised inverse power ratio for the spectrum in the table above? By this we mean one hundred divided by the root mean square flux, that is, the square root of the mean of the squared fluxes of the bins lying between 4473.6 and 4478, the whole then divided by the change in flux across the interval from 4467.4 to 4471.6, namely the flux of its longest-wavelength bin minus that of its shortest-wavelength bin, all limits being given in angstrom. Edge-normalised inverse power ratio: 12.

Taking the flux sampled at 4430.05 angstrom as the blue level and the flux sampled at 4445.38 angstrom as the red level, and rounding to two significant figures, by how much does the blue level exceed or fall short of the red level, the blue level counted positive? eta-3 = -3.4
